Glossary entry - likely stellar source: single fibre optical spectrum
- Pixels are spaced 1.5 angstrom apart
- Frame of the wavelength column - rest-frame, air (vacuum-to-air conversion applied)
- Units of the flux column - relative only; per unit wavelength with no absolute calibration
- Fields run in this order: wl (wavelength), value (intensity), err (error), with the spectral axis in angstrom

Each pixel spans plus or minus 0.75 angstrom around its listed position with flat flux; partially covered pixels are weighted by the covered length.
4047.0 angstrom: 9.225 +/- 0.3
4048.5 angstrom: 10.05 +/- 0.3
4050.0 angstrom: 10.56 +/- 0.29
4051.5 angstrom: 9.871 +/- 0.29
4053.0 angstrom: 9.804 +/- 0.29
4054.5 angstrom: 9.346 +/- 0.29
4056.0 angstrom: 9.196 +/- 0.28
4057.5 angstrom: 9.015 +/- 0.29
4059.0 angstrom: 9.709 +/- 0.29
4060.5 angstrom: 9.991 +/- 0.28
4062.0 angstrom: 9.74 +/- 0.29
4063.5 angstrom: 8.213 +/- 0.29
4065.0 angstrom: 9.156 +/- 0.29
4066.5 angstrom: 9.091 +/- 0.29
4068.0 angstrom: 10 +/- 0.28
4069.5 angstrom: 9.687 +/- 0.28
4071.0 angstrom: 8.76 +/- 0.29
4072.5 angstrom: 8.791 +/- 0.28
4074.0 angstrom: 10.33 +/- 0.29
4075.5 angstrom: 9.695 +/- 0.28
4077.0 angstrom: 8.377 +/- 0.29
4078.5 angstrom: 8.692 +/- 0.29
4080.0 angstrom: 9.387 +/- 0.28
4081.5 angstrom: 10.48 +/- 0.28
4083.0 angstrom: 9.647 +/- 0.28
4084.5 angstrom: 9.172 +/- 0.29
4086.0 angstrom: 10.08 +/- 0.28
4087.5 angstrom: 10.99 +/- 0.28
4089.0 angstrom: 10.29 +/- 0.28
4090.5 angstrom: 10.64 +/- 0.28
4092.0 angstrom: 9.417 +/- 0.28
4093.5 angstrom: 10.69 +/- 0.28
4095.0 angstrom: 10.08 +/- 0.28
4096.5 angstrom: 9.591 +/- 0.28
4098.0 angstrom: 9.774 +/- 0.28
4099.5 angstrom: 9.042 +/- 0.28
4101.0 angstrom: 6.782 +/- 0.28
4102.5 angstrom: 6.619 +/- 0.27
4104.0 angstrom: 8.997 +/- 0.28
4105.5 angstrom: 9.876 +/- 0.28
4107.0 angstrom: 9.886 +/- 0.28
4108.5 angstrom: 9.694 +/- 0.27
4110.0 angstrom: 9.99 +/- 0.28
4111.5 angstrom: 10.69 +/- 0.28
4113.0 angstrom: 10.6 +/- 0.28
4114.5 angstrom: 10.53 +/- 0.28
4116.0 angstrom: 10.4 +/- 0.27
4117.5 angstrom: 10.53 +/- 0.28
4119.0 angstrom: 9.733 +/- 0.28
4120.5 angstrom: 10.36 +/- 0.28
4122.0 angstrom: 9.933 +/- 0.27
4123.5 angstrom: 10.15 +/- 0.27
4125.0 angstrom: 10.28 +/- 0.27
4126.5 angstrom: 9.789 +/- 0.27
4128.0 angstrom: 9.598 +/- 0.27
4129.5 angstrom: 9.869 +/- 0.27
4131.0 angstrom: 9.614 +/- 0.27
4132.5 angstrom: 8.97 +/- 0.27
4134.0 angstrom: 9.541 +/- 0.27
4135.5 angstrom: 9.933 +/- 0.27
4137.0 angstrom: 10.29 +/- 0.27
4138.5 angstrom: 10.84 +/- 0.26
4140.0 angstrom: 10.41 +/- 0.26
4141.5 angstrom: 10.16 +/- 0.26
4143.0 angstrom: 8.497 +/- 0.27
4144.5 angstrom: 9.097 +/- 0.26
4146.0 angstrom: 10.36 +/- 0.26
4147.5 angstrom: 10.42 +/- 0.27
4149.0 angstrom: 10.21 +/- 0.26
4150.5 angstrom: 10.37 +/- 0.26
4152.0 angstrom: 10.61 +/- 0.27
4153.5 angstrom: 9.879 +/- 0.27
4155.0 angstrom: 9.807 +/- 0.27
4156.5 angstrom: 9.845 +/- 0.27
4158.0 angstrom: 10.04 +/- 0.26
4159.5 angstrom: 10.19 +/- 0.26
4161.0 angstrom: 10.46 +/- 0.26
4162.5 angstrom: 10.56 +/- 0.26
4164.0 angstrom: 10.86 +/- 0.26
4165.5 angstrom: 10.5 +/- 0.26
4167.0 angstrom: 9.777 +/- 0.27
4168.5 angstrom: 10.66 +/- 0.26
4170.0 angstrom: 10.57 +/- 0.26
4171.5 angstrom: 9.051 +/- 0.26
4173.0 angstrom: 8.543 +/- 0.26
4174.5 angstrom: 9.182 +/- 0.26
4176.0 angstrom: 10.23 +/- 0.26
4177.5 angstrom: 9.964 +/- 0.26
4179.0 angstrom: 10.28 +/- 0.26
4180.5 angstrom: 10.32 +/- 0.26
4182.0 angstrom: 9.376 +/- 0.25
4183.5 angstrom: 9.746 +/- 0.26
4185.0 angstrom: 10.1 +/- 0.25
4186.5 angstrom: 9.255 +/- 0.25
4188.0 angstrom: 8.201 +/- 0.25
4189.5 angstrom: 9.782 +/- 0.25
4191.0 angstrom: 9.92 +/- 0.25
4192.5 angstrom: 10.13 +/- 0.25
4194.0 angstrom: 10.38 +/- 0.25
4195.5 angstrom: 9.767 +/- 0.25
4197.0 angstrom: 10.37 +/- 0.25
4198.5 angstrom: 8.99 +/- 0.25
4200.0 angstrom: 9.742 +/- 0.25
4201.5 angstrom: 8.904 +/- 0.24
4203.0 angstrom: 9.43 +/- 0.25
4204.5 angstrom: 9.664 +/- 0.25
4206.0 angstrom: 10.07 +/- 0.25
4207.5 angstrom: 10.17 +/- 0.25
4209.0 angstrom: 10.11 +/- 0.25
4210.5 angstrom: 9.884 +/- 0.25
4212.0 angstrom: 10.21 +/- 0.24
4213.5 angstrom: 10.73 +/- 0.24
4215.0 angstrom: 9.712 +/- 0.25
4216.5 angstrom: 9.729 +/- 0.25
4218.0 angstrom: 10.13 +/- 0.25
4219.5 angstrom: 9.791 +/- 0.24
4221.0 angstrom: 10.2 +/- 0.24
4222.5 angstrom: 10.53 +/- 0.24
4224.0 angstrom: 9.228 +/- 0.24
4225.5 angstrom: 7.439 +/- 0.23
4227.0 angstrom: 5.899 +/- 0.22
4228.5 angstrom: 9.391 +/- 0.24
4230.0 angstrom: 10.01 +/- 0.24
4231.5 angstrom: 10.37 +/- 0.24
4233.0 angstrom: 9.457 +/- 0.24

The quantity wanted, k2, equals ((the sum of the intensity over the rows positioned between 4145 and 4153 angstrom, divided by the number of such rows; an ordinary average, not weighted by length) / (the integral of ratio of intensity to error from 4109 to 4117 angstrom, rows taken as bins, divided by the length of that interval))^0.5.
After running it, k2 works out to 0.526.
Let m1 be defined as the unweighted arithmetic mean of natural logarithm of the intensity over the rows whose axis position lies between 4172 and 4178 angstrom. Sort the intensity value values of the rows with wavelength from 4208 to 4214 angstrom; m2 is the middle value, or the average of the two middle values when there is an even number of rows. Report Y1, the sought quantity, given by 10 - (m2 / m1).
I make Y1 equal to 5.5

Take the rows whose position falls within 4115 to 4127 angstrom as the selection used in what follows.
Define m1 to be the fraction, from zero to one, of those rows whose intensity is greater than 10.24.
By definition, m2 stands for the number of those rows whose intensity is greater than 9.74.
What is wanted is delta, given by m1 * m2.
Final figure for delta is 3.5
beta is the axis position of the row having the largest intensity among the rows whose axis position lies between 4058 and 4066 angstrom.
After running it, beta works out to 4060.5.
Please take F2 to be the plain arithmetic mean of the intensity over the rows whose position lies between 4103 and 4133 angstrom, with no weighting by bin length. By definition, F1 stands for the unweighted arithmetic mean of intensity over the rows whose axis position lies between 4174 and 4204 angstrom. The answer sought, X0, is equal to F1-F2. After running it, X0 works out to -0.27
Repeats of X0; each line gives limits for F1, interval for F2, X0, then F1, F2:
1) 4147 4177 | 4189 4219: 0.20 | 10.1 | 9.9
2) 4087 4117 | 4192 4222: -0.18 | 9.7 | 9.9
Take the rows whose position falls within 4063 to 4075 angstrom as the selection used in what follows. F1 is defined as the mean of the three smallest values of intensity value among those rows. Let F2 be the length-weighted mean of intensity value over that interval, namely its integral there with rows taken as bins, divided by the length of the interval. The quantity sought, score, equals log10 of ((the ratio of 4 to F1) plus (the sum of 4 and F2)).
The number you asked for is 1.14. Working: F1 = 8.6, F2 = 9.3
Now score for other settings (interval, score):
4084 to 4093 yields 1.16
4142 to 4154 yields 1.16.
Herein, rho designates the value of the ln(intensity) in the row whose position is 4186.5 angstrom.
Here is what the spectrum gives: 2.23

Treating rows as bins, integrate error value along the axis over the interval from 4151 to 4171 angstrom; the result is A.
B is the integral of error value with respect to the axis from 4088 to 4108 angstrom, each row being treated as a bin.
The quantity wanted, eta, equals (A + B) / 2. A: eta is 5.43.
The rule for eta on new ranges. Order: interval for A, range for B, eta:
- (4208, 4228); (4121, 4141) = 5.10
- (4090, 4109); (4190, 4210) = 5.14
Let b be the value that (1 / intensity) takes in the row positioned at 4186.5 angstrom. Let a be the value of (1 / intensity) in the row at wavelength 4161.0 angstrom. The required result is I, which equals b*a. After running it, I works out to 0.0103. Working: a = 0.096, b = 0.1080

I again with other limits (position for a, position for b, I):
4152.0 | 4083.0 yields 0.0098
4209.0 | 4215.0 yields 0.0102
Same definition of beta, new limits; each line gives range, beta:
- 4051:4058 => 4051.5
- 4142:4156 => 4152.0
